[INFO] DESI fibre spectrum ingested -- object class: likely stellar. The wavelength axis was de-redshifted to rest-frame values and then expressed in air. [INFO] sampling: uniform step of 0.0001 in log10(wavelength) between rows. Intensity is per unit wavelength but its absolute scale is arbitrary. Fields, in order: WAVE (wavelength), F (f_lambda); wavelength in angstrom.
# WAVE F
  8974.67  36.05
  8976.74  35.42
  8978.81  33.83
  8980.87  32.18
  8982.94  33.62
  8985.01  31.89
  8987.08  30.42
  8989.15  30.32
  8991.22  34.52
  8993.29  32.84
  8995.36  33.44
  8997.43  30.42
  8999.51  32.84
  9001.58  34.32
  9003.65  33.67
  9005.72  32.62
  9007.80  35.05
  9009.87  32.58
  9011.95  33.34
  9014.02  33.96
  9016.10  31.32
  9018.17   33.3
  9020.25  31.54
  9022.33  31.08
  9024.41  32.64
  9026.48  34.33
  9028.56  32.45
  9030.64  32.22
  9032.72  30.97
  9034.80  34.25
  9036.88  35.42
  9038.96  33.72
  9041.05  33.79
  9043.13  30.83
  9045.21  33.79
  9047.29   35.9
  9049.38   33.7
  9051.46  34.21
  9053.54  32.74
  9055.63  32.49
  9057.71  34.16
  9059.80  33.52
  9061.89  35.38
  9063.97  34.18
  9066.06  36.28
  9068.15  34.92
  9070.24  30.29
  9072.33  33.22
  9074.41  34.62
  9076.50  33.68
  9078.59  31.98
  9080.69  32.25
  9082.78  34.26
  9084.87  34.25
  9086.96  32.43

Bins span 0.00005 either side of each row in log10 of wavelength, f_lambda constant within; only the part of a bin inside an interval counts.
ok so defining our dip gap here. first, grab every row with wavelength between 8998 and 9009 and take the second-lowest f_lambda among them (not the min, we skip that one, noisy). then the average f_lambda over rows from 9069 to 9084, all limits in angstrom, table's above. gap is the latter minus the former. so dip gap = 0.1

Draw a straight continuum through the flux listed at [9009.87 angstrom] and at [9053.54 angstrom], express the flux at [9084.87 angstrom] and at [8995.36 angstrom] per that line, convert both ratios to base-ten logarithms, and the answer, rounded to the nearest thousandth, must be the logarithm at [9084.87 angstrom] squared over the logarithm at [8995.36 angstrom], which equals 0.027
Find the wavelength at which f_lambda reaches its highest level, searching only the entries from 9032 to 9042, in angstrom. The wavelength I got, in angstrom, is 9036.88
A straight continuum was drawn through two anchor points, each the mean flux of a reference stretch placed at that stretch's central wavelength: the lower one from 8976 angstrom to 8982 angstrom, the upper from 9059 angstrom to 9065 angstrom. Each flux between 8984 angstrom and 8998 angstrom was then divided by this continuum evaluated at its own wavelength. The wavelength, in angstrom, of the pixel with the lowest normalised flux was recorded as 8989.15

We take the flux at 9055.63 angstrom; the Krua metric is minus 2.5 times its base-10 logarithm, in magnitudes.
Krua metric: -3.78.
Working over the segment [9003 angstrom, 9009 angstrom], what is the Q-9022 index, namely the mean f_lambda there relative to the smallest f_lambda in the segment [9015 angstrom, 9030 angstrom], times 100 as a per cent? 109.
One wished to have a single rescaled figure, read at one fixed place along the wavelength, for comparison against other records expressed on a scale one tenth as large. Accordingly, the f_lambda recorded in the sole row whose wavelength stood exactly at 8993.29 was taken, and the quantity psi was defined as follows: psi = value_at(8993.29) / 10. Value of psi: 3.28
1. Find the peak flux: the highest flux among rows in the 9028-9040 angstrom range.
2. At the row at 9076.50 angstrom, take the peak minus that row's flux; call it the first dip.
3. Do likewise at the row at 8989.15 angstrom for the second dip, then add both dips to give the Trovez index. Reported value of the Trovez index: 6.8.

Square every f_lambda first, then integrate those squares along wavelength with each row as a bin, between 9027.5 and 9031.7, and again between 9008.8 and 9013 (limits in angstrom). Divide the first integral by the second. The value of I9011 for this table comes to 0.96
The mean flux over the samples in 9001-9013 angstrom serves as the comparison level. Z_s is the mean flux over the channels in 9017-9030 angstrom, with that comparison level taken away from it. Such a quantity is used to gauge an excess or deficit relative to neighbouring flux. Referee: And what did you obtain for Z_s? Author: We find -1.0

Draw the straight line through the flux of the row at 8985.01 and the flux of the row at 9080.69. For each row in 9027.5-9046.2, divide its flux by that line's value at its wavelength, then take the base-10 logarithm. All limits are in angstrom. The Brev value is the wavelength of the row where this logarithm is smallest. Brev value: 9043.13 angstrom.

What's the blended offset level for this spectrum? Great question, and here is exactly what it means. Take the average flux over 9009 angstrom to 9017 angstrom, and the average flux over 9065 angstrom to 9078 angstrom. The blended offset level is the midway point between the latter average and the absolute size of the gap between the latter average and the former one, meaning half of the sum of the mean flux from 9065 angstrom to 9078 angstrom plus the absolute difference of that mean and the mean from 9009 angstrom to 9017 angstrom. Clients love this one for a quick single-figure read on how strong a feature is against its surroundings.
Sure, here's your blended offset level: 17.4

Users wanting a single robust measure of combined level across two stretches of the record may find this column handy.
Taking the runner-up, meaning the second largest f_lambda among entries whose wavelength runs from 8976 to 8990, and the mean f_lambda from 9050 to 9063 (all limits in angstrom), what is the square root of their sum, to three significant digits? 8.22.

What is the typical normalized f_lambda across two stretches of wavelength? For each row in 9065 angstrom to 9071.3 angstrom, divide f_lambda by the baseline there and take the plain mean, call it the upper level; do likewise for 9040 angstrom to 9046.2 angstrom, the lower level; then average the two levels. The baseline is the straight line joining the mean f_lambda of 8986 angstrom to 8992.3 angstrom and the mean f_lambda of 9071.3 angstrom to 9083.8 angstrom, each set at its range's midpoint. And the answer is 1.01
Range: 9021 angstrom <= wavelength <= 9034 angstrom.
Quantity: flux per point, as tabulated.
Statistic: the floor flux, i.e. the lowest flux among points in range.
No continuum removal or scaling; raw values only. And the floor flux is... 30.97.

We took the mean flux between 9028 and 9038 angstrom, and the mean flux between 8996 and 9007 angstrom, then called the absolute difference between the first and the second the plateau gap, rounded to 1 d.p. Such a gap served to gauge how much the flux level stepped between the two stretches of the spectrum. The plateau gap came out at 0.3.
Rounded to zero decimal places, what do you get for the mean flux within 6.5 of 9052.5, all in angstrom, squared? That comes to 1147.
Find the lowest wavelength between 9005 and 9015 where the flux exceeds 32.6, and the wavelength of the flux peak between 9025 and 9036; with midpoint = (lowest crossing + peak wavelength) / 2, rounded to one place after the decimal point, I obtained 9016.1 angstrom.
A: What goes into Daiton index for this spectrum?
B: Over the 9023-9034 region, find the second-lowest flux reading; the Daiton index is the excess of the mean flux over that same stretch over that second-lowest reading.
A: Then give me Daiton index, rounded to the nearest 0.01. 0.30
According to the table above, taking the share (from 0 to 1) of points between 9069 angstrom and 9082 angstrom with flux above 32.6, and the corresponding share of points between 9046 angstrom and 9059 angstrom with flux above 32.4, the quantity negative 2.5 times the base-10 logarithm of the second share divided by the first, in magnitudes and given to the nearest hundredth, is -0.75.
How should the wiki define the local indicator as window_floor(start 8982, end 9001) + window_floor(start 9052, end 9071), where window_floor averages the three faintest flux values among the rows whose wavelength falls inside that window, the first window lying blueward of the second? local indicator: 62.2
